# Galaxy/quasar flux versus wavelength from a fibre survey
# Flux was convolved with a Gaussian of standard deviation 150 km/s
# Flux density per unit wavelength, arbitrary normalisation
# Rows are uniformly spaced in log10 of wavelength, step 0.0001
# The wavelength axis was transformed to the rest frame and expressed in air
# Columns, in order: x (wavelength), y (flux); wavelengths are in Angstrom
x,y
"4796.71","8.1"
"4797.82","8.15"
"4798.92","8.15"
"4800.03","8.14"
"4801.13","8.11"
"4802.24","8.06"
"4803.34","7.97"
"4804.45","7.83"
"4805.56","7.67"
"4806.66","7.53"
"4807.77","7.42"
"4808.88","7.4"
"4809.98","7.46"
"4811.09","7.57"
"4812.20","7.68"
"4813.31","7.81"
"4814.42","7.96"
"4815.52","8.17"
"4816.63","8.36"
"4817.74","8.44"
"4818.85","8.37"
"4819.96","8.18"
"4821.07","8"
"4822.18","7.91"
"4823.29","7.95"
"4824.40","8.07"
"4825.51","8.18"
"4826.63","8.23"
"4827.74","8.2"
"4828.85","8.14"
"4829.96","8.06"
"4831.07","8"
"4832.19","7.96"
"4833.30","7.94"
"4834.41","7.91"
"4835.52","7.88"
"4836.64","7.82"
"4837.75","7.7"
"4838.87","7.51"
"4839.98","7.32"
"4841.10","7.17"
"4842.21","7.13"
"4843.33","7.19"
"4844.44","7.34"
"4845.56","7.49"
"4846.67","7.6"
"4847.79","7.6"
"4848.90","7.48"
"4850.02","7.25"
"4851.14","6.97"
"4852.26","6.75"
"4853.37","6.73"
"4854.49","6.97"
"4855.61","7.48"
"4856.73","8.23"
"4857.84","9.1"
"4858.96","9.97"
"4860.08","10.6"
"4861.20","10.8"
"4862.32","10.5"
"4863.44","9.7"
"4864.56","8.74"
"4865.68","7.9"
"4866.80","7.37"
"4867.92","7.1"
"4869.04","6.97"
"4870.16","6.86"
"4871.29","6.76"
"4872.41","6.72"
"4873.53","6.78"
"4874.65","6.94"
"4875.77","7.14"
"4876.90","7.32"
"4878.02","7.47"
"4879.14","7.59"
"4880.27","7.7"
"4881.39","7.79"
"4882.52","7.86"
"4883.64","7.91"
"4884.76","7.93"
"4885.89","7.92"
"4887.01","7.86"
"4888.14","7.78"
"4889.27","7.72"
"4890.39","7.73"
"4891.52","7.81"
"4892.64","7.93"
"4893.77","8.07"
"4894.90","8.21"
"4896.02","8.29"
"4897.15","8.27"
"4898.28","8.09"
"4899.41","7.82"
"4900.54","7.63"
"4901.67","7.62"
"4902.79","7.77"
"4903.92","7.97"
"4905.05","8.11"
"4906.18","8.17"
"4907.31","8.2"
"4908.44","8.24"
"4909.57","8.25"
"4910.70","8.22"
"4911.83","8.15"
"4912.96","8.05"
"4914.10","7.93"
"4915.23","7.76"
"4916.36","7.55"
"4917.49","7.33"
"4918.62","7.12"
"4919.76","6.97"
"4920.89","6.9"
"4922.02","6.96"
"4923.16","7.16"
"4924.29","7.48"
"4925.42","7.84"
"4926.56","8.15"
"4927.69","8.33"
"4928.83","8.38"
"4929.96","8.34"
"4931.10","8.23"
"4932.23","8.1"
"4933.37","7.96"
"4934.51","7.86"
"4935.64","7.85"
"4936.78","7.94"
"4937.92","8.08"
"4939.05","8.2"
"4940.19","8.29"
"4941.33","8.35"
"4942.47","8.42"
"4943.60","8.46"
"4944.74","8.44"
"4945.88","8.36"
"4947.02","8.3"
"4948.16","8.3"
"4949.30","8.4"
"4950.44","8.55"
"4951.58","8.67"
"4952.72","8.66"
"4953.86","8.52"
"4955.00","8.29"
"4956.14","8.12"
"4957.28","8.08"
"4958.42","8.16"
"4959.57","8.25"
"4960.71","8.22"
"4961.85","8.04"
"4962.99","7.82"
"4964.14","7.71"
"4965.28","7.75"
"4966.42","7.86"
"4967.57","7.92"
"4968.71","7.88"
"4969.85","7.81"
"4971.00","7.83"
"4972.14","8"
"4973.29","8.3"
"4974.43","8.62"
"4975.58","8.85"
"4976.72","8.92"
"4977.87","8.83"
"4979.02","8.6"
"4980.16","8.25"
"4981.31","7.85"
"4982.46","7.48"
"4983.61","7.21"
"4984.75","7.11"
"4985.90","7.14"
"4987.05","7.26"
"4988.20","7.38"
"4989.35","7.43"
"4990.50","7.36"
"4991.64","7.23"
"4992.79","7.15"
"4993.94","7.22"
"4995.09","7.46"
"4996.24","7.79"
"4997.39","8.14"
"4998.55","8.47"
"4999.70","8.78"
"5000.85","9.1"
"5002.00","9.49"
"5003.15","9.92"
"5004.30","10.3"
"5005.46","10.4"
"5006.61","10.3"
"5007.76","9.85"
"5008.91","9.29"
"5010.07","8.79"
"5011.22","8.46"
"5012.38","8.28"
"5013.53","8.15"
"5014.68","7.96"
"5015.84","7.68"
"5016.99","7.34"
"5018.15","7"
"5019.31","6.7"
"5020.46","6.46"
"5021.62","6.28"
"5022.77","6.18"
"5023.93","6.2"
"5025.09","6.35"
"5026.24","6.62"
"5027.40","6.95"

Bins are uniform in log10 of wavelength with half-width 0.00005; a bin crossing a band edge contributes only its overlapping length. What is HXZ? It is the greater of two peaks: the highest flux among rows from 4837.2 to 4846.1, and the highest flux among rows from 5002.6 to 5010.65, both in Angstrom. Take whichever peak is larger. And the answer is 10.4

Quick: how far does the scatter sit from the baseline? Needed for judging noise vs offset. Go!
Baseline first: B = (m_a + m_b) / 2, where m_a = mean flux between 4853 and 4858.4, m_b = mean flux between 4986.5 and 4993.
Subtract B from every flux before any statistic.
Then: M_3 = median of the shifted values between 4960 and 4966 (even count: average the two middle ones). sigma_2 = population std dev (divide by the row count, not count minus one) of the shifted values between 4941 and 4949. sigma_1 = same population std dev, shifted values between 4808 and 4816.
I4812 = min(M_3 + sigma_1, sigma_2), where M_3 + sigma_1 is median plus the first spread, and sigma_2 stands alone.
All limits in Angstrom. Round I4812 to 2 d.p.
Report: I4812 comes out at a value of 0.06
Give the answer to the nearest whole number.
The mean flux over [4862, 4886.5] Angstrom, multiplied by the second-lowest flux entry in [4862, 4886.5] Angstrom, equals 52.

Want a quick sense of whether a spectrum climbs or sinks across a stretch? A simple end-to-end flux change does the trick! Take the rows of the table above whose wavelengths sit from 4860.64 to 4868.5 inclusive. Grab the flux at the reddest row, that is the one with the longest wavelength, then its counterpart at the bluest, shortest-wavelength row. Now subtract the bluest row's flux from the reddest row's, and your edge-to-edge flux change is -3.7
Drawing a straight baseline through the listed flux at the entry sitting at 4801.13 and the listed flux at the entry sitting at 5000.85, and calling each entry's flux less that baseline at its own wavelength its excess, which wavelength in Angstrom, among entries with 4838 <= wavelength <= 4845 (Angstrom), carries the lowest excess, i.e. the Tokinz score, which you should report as 4842.21 Angstrom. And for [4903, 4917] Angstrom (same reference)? 4916.36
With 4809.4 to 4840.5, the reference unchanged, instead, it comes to 4839.98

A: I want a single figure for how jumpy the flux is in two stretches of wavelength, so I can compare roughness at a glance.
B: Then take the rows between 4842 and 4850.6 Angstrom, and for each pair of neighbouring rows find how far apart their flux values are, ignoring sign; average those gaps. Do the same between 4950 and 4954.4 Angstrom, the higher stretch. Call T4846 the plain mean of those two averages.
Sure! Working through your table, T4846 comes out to 0.104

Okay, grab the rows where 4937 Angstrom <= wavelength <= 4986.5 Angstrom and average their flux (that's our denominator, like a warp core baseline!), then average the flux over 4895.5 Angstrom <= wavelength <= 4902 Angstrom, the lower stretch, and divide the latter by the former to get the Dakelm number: 0.975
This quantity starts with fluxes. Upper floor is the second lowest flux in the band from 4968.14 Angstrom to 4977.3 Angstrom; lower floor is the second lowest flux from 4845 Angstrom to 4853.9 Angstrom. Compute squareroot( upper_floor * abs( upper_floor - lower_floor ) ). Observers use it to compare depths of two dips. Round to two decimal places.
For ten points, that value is 2.91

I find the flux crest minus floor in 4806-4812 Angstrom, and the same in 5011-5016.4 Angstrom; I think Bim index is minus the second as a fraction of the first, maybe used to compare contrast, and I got -4.6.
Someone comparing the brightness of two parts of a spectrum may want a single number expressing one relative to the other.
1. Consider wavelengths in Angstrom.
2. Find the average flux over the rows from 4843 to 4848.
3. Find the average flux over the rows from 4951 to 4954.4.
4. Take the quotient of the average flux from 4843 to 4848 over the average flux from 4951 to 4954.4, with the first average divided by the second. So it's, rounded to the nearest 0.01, 0.86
